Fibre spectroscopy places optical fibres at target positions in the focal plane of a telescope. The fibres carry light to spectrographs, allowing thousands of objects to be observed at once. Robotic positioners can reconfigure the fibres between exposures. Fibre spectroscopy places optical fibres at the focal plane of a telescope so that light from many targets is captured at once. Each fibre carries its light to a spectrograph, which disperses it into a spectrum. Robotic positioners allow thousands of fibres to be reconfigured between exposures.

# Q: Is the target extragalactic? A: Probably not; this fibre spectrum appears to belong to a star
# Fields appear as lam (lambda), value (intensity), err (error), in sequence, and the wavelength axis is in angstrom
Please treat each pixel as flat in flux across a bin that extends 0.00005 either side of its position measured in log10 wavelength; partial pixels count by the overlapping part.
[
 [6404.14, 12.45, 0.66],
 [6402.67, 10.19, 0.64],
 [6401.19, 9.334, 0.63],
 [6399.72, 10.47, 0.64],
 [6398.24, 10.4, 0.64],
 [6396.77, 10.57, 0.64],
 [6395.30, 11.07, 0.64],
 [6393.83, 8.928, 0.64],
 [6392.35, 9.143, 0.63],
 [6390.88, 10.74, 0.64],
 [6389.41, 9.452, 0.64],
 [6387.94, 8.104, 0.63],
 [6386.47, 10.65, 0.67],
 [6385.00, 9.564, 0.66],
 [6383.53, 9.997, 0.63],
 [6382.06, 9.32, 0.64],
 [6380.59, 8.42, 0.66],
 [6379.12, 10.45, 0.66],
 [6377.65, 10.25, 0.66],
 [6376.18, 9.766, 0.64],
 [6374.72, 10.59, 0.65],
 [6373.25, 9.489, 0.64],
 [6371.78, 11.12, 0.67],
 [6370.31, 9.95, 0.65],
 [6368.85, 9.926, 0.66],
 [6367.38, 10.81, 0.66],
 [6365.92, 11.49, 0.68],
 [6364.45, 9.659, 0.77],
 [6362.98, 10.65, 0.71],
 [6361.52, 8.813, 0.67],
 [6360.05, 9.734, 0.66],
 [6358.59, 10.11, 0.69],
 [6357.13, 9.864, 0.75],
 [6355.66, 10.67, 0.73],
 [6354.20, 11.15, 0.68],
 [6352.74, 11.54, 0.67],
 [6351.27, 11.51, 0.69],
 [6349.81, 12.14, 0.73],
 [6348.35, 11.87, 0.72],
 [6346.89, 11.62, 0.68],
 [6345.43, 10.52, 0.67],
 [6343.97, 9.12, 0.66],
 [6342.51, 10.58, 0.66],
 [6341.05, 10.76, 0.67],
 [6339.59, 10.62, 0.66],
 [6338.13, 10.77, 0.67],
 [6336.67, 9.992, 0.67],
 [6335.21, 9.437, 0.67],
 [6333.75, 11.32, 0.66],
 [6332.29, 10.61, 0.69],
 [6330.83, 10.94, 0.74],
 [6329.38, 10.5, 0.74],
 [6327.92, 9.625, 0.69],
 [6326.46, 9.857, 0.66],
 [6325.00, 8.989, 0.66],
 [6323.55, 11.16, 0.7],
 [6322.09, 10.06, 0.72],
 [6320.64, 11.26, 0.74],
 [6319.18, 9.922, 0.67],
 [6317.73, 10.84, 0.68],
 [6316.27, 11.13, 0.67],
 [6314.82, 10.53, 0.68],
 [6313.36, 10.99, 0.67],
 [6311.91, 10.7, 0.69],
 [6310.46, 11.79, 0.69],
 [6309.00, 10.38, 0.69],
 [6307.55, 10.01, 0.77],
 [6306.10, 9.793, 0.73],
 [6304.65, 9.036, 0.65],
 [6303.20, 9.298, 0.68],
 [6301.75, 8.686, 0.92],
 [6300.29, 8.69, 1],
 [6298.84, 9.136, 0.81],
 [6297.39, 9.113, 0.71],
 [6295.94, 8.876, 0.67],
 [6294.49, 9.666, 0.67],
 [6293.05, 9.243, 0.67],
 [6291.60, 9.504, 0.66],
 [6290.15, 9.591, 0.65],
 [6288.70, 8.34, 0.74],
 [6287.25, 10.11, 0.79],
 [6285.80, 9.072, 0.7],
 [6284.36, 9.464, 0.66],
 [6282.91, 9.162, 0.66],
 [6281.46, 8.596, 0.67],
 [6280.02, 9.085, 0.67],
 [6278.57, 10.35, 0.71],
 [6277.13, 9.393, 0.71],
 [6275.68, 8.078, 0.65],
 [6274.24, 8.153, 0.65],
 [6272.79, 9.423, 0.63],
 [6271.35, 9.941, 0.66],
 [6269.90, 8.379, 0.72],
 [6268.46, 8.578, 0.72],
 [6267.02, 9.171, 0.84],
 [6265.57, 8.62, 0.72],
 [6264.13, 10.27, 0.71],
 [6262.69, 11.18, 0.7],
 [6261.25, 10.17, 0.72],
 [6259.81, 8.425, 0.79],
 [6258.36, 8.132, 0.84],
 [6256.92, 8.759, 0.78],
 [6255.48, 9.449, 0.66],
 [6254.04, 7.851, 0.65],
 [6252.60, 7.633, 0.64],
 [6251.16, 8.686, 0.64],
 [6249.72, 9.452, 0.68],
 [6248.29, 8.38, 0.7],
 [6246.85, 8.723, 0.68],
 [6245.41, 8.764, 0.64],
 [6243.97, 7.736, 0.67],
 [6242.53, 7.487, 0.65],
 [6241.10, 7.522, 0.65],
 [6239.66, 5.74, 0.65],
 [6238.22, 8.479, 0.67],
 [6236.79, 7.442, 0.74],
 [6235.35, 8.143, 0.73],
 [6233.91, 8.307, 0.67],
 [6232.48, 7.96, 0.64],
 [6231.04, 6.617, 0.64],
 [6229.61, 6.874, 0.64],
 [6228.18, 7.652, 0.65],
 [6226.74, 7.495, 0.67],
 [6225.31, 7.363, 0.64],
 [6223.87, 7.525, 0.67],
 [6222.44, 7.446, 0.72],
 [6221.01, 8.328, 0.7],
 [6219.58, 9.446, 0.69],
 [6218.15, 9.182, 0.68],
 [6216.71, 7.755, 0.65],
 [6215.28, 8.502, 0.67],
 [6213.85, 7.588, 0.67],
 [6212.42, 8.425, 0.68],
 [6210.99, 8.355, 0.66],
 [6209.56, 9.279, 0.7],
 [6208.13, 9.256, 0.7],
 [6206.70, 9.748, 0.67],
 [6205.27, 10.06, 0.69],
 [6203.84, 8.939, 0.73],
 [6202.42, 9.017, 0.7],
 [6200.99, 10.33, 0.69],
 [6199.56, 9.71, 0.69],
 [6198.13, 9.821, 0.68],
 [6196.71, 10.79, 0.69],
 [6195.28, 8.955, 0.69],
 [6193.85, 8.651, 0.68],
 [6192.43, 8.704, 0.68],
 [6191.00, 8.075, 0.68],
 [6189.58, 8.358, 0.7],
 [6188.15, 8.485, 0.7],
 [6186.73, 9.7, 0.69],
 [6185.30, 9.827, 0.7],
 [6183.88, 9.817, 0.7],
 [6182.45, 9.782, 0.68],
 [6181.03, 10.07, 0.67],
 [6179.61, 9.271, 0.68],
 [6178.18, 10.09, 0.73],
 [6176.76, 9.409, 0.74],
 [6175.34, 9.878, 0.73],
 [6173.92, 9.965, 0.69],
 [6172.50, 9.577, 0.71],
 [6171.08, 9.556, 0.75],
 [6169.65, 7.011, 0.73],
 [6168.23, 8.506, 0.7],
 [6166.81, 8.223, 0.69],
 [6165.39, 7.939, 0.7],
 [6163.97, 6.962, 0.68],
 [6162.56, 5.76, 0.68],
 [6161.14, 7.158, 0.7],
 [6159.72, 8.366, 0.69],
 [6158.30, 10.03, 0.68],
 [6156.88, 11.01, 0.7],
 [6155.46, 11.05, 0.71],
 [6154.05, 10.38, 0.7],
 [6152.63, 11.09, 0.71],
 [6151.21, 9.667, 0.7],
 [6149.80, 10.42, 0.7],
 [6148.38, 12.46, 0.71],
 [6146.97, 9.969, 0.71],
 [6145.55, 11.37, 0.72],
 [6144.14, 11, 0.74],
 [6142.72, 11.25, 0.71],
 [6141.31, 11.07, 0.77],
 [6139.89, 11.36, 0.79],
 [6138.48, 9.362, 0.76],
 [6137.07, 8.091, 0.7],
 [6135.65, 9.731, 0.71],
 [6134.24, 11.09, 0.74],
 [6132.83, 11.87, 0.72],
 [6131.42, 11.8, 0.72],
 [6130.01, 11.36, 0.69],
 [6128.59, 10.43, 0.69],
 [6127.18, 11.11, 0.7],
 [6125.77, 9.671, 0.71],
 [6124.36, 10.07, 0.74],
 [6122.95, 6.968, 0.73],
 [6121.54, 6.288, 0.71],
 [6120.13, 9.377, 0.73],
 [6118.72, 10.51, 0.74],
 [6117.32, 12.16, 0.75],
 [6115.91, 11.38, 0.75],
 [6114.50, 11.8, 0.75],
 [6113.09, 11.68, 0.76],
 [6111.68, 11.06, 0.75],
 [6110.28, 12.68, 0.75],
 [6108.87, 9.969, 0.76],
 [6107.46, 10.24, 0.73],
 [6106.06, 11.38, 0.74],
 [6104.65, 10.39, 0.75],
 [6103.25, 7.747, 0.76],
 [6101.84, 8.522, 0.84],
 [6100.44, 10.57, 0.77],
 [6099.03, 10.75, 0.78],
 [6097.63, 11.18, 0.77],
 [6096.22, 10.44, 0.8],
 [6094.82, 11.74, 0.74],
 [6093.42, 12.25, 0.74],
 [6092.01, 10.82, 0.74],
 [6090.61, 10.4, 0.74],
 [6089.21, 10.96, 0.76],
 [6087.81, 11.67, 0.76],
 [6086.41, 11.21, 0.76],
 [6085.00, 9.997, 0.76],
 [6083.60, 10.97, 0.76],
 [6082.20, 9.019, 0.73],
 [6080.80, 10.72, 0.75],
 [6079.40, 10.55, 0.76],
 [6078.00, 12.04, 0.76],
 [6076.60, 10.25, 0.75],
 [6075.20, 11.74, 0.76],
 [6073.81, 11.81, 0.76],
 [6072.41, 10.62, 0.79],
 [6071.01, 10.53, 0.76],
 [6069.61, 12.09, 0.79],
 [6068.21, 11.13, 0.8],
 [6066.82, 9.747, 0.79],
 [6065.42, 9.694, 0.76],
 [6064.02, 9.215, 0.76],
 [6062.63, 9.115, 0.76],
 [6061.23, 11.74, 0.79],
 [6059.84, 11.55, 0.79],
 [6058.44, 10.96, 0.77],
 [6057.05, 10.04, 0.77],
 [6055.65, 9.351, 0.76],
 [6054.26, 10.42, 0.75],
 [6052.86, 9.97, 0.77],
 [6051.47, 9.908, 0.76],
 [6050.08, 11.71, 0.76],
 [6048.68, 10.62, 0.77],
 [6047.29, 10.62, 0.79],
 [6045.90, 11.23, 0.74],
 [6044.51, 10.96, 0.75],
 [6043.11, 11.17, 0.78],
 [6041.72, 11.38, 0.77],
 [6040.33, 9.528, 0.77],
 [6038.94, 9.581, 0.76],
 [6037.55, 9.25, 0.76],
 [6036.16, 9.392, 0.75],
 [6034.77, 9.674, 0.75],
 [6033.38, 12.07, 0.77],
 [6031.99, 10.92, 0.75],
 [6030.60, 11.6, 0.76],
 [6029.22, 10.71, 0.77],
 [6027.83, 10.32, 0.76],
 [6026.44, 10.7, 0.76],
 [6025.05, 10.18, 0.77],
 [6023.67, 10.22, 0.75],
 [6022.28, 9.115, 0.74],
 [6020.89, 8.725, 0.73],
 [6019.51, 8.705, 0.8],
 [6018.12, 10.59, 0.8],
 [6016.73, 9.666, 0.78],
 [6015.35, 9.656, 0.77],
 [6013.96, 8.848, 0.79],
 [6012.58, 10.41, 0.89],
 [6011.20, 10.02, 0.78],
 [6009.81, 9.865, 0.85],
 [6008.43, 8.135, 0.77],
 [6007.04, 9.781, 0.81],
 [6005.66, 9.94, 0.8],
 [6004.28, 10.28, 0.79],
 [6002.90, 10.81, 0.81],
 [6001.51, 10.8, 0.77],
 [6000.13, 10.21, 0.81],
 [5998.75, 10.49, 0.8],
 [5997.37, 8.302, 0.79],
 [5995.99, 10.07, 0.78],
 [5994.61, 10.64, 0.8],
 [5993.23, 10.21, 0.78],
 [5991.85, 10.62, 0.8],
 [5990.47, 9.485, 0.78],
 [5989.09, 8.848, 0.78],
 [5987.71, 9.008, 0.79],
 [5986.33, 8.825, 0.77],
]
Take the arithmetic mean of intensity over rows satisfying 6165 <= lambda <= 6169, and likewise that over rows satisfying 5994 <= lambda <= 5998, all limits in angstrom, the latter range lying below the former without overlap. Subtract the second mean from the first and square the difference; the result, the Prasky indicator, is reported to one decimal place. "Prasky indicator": 2.1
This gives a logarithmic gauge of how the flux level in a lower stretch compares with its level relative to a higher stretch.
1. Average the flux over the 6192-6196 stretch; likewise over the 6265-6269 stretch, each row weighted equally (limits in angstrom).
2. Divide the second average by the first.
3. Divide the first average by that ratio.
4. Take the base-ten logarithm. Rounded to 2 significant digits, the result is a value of 0.94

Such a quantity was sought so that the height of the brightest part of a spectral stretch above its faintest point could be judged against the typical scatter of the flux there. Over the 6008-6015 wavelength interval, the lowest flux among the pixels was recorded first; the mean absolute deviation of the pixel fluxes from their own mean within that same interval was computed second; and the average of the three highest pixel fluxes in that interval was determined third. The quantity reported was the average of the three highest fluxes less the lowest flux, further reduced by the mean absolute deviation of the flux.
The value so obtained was 1.2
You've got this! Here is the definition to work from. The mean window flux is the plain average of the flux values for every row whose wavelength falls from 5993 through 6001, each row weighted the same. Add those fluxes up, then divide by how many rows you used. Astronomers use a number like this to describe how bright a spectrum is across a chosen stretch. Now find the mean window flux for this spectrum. 10.0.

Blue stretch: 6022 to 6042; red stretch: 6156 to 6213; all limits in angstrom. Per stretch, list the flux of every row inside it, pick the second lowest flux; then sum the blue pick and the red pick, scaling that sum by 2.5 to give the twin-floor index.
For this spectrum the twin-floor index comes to 41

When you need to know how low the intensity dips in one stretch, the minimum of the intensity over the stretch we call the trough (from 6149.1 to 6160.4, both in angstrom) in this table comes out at 8.366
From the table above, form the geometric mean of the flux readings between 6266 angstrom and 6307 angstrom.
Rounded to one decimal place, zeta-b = 9.1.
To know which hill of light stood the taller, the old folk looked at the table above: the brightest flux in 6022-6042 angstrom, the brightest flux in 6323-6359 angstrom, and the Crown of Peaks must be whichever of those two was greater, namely 12.1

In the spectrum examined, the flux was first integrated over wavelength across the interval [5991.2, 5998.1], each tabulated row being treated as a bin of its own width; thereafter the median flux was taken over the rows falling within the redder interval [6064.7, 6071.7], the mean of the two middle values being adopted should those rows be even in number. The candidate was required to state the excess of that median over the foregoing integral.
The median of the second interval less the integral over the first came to -58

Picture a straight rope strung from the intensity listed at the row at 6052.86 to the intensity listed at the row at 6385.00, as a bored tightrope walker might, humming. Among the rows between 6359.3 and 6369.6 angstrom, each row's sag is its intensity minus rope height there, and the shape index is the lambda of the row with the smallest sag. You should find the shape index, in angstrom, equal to 6361.52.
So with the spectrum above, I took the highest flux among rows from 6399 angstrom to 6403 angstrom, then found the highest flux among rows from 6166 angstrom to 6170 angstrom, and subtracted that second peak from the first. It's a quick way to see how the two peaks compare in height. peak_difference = 2.0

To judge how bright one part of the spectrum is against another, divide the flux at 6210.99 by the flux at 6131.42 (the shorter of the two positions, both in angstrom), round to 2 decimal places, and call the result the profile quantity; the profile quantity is 0.71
